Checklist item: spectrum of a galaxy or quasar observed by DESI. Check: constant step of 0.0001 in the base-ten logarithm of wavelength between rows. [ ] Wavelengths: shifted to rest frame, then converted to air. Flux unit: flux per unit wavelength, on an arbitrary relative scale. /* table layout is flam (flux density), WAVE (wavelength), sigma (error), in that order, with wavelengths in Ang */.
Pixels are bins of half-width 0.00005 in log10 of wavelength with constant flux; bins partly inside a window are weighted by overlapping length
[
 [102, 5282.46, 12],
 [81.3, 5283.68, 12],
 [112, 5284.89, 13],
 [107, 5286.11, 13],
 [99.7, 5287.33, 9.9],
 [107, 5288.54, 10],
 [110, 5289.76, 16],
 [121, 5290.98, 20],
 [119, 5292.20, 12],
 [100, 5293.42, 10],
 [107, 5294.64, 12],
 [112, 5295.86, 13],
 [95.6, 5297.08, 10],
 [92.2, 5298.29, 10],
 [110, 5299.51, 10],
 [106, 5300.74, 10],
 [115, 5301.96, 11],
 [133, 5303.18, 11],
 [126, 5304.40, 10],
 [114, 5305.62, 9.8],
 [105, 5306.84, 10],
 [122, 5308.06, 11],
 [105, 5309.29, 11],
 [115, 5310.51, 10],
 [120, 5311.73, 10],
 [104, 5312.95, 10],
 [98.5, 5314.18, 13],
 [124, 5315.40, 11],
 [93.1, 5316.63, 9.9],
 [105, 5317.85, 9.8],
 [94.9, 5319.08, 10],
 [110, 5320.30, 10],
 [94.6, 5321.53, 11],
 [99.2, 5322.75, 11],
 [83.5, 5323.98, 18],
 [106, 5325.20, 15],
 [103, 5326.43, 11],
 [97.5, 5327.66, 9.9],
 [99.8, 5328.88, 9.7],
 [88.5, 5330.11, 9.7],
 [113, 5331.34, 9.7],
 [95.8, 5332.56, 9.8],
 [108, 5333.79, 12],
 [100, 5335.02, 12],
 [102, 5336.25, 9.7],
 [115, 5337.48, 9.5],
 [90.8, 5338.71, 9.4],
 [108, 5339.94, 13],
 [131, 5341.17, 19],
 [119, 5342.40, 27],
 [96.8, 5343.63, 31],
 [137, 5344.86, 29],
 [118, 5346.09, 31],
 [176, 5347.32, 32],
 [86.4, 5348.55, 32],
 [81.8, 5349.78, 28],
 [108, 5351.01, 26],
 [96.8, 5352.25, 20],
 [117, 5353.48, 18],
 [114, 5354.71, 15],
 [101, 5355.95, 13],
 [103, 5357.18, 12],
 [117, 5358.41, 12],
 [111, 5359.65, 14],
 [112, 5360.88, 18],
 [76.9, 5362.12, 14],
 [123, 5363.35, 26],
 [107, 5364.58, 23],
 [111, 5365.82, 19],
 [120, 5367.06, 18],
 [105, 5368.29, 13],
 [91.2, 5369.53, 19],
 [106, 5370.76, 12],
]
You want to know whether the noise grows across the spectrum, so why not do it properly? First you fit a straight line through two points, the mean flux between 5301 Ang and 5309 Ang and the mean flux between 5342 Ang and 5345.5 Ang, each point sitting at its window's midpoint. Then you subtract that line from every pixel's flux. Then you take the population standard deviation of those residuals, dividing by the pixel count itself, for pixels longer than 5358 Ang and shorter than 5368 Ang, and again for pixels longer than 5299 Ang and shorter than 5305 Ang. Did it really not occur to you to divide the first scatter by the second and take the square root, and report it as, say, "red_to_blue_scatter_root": 1.15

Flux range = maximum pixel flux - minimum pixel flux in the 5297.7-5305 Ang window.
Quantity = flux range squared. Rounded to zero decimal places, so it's 1665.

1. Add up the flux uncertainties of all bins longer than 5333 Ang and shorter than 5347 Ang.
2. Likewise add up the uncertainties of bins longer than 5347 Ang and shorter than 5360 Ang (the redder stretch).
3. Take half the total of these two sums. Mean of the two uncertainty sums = 212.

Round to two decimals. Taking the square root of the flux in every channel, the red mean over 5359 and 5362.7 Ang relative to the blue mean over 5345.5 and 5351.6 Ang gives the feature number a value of 0.94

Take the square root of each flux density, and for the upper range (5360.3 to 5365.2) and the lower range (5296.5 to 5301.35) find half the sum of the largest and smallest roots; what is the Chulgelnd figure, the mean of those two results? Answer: 10.0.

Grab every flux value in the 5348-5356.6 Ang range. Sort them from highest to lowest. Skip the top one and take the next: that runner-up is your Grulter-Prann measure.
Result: 114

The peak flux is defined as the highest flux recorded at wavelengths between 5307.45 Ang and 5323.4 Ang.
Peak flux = 124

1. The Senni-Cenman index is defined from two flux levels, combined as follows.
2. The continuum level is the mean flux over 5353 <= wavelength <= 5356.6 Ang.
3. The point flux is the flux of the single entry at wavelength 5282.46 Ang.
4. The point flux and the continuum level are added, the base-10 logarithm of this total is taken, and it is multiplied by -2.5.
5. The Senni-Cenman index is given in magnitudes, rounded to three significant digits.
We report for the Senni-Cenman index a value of -5.82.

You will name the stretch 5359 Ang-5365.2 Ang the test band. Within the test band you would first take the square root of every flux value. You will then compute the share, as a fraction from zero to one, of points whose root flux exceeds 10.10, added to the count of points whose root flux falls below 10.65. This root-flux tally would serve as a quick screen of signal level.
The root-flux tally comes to 4.8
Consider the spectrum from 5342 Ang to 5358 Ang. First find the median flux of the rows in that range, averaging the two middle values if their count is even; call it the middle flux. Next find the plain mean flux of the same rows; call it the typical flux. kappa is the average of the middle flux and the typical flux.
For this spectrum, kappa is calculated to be 110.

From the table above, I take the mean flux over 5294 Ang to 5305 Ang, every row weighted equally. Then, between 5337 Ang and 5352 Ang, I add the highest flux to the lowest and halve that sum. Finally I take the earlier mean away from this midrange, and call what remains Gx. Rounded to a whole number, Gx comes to 18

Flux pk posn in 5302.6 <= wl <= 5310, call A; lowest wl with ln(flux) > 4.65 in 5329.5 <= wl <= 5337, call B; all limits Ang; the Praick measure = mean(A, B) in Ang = 5317.3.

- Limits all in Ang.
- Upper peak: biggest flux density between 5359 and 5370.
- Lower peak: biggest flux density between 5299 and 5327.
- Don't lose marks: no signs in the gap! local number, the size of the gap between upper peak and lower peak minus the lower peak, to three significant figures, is -123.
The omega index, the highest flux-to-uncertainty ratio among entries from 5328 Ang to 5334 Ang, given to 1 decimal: 11.6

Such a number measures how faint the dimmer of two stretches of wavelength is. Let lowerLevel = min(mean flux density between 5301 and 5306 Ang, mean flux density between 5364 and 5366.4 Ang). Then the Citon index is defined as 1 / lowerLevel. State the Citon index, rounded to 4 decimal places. 0.0092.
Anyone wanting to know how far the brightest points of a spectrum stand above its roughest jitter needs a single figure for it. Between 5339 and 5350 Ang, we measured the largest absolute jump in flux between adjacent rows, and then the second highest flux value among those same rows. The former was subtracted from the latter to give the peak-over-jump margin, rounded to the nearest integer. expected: 47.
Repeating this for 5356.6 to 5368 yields 74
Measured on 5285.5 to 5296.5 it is 100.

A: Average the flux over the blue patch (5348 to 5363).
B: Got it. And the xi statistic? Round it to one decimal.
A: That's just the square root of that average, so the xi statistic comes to 10.1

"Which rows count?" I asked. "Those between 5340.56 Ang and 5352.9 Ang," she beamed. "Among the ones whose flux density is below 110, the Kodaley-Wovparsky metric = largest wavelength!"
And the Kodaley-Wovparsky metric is 5352.25 Ang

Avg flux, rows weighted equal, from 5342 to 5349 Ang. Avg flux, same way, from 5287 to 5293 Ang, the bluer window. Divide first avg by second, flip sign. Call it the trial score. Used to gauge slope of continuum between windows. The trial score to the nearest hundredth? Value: -1.10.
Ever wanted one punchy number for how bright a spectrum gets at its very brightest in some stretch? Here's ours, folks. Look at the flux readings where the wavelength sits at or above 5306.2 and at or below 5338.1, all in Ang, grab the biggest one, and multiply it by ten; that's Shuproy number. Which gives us 1240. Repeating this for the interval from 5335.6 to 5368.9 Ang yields 1760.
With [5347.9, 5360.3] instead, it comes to 1170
